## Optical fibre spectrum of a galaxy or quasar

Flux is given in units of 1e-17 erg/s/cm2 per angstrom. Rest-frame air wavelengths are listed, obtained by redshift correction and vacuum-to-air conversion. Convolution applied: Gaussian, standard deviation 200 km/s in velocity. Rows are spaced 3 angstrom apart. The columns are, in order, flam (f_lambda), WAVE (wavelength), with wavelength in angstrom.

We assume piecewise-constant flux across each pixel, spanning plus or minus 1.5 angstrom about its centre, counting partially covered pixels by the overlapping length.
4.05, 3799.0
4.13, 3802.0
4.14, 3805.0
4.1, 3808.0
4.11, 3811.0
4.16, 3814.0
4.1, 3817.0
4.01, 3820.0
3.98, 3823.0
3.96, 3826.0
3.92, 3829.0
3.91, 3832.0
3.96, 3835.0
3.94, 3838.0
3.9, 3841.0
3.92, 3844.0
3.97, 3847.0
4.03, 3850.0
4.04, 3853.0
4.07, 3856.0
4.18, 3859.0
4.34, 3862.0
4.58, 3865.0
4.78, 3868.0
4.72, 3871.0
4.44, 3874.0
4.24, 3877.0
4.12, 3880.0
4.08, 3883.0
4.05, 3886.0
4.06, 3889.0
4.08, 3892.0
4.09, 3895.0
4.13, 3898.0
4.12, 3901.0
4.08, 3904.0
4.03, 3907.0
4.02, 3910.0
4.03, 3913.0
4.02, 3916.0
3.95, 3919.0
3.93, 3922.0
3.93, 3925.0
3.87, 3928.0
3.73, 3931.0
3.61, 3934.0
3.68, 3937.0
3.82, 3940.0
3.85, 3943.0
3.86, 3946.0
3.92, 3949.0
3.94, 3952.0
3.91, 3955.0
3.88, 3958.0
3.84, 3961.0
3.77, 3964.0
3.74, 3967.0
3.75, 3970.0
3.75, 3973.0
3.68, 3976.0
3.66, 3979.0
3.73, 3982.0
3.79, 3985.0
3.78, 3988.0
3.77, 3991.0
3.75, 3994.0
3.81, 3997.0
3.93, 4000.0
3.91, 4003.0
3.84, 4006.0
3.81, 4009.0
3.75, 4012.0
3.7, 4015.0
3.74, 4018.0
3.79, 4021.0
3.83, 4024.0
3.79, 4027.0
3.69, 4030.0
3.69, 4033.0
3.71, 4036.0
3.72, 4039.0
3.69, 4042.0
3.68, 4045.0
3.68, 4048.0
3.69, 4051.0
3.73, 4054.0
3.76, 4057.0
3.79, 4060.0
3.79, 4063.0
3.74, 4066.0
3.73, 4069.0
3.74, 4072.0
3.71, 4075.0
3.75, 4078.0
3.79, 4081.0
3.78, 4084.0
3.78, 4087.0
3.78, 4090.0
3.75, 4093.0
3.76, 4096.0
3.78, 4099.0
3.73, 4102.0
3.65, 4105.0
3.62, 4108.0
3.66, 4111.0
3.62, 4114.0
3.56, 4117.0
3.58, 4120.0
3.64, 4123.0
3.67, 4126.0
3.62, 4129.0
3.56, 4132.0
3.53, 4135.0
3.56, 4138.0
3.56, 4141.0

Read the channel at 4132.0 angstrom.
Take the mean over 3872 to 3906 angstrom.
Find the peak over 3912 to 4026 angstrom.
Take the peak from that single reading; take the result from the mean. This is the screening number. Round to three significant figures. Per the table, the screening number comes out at 4.61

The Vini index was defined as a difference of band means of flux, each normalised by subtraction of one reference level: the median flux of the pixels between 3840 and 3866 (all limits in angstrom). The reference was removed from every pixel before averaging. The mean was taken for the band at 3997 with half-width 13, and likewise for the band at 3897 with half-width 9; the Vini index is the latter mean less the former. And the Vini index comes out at 0.27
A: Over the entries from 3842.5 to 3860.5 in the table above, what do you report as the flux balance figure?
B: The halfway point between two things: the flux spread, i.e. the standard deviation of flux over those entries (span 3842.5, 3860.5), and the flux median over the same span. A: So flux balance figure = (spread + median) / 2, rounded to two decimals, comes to 2.06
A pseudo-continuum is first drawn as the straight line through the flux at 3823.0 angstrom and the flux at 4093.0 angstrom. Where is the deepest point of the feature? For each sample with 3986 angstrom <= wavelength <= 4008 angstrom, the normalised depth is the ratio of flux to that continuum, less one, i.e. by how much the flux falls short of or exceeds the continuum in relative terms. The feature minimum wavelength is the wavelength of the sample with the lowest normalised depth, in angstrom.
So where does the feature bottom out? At 3994.0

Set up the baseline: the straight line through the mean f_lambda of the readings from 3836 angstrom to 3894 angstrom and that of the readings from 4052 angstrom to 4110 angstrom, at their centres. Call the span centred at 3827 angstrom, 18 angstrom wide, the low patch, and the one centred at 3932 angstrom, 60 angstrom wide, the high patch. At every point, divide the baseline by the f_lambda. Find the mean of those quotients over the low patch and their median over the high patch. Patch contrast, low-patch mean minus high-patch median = 0.044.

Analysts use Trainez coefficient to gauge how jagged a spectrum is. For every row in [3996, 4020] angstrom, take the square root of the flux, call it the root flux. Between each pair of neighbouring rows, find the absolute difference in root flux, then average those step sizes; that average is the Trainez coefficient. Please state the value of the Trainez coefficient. 0.014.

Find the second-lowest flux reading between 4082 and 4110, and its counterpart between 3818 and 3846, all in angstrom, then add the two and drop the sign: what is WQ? 7.56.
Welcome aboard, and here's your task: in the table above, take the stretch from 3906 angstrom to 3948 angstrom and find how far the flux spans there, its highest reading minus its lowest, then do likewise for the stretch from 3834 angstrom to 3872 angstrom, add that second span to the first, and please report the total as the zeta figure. 1.3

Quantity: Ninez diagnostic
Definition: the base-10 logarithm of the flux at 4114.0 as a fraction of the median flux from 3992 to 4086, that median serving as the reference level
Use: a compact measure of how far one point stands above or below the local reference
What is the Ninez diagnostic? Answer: -0.02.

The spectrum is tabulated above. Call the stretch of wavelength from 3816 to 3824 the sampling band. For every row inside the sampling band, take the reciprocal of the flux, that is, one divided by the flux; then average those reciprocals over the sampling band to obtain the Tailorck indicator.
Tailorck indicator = 0.248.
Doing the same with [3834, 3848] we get 0.254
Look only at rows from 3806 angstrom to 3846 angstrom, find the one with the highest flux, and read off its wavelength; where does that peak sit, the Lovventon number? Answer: 3814.0 angstrom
